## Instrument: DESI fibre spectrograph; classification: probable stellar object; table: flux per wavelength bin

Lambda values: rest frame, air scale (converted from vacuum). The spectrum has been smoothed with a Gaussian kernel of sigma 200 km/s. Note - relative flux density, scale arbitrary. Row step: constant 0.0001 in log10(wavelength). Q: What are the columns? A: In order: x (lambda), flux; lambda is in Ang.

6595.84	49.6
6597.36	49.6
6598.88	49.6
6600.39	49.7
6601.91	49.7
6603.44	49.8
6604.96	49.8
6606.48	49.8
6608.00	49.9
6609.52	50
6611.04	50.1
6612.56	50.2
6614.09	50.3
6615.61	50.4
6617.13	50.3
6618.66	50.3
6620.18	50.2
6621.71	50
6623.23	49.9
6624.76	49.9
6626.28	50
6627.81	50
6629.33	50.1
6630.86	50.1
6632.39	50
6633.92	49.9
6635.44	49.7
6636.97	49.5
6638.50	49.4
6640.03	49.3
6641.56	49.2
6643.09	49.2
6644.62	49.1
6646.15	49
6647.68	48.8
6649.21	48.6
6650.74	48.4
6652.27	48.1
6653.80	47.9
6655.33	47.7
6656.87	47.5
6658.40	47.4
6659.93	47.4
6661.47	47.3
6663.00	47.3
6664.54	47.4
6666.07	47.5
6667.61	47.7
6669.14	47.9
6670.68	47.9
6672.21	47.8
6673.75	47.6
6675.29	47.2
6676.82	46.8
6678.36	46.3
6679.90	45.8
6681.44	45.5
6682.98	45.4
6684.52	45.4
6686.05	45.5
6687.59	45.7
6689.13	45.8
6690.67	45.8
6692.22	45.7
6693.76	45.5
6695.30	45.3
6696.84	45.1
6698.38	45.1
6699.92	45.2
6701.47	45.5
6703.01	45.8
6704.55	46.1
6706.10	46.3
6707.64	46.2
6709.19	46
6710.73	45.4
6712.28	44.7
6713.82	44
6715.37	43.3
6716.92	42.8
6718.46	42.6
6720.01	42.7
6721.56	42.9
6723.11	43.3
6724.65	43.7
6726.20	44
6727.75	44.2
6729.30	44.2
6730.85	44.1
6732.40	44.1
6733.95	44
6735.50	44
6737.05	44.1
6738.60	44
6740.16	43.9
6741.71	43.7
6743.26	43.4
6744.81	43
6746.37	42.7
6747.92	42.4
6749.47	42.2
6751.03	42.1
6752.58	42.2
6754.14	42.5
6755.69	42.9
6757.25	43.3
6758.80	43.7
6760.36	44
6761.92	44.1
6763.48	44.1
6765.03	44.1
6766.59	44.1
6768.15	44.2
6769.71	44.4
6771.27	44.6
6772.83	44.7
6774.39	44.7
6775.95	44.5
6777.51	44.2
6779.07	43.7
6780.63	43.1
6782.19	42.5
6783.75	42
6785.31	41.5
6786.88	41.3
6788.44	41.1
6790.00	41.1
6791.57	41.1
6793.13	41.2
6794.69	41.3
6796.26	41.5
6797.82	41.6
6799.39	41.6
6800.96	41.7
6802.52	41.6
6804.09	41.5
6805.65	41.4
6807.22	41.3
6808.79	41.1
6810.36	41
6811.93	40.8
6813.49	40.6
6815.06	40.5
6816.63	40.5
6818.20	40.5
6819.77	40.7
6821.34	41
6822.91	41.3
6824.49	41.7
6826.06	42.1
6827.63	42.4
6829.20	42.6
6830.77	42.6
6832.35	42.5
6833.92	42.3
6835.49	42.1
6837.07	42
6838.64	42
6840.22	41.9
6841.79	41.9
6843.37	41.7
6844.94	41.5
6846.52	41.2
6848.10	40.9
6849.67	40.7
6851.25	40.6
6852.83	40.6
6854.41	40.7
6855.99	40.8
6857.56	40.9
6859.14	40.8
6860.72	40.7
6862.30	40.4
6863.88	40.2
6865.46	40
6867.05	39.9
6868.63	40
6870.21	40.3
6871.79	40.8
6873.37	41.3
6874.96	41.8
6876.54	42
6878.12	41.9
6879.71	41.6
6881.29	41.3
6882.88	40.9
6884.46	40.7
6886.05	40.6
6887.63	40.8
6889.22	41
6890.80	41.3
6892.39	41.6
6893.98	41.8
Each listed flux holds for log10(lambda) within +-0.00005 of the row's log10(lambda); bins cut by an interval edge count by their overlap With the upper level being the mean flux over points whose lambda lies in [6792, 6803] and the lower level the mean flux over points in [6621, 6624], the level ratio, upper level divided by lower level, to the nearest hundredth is 0.83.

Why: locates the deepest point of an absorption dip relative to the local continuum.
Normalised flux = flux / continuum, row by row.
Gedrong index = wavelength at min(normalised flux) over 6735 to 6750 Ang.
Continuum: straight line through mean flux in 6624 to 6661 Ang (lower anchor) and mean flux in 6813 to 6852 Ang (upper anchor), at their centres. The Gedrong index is 6749.47 Ang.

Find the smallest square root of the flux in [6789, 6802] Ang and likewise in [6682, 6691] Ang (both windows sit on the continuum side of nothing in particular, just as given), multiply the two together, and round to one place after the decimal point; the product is 43.2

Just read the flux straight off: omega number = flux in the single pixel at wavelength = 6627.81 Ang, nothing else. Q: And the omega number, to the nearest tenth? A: 50.0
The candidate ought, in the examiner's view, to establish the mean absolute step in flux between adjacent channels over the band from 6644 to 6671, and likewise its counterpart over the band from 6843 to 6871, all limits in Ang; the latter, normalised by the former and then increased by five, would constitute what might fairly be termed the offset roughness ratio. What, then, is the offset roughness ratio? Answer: 6.2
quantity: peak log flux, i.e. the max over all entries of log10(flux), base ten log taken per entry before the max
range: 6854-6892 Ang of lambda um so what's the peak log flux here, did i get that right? 1.62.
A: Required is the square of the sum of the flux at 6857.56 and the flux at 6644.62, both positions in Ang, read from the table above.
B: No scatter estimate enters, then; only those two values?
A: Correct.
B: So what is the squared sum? 8100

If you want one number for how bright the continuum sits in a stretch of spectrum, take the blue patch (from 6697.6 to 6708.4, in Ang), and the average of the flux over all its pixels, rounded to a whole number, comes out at 46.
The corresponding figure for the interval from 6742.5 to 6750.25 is 43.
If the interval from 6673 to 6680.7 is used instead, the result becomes 47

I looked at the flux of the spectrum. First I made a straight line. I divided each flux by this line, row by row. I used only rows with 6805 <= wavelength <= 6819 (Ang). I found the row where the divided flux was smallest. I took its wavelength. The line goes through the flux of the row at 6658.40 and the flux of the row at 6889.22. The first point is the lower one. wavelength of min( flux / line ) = 6815.06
